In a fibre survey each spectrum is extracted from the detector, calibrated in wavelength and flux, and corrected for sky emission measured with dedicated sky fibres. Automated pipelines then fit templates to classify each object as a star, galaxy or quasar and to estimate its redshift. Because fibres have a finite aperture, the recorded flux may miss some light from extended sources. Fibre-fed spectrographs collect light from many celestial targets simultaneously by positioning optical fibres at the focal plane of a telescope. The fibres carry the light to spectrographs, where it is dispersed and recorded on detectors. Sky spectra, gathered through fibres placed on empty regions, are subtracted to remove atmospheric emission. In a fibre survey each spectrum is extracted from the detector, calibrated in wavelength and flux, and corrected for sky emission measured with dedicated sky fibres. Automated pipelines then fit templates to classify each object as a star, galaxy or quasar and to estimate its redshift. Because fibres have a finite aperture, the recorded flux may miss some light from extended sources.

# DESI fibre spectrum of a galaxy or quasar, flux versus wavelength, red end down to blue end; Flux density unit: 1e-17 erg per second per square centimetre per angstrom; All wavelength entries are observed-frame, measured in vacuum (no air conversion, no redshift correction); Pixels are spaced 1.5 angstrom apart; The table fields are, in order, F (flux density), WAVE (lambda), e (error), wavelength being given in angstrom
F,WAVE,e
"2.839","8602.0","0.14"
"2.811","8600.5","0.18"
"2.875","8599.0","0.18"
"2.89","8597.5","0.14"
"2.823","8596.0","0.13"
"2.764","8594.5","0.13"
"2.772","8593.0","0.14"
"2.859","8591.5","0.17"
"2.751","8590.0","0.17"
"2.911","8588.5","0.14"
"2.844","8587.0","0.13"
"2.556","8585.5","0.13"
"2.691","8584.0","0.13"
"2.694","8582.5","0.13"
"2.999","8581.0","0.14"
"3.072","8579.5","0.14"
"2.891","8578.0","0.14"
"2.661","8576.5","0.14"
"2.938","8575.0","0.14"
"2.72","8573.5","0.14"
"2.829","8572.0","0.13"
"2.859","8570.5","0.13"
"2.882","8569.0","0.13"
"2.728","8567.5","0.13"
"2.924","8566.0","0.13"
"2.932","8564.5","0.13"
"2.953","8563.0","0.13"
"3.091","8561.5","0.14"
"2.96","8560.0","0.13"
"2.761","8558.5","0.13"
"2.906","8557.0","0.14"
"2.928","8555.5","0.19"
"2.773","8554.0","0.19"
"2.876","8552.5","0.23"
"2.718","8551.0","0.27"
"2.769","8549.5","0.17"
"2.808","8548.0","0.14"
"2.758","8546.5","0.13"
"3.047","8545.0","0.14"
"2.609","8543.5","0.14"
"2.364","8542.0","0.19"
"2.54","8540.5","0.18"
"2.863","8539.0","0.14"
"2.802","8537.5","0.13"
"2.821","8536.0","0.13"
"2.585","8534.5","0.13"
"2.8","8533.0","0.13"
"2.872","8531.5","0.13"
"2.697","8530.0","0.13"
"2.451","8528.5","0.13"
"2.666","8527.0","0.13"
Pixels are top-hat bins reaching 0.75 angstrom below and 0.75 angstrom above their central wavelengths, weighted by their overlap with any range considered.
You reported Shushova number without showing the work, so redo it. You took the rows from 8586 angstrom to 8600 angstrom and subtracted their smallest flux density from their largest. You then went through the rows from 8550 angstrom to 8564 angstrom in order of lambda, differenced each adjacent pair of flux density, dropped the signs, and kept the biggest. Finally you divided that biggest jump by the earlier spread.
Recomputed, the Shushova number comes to 1.24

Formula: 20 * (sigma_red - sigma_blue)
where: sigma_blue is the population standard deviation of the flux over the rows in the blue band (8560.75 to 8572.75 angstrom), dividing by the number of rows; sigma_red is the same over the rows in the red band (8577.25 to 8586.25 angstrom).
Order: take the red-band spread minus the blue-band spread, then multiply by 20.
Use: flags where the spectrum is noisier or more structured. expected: 1.7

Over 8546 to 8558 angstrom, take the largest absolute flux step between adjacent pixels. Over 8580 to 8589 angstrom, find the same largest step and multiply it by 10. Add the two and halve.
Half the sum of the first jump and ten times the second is 1.6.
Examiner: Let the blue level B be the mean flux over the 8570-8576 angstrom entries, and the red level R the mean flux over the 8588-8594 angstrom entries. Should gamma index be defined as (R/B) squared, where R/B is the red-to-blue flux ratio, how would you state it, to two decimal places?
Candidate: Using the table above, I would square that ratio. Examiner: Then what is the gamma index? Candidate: 0.99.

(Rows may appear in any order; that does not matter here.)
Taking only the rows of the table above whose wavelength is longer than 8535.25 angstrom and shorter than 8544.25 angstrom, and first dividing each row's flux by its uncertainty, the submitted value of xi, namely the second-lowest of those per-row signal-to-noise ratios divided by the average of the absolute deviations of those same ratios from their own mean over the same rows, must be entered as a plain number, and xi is 4.3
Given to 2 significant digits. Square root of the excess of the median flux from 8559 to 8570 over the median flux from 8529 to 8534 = 0.36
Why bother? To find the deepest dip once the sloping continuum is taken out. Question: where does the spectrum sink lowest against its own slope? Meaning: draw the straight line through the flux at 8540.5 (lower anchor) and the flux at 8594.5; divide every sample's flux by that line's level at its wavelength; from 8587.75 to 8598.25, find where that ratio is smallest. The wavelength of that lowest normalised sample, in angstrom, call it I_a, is 8594.5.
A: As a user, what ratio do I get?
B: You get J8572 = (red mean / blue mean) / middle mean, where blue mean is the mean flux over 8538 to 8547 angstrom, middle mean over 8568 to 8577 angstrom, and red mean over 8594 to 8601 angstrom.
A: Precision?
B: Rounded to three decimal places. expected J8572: 0.373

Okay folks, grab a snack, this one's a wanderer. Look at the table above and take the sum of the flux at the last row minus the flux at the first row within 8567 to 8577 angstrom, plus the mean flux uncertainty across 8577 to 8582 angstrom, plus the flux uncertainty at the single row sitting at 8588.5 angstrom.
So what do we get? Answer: 0.21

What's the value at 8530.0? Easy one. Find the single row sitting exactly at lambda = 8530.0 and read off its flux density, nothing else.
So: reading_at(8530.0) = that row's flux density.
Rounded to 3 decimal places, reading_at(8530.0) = 2.697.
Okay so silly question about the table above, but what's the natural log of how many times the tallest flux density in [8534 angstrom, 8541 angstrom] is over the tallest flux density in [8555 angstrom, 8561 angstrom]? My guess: -0.03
